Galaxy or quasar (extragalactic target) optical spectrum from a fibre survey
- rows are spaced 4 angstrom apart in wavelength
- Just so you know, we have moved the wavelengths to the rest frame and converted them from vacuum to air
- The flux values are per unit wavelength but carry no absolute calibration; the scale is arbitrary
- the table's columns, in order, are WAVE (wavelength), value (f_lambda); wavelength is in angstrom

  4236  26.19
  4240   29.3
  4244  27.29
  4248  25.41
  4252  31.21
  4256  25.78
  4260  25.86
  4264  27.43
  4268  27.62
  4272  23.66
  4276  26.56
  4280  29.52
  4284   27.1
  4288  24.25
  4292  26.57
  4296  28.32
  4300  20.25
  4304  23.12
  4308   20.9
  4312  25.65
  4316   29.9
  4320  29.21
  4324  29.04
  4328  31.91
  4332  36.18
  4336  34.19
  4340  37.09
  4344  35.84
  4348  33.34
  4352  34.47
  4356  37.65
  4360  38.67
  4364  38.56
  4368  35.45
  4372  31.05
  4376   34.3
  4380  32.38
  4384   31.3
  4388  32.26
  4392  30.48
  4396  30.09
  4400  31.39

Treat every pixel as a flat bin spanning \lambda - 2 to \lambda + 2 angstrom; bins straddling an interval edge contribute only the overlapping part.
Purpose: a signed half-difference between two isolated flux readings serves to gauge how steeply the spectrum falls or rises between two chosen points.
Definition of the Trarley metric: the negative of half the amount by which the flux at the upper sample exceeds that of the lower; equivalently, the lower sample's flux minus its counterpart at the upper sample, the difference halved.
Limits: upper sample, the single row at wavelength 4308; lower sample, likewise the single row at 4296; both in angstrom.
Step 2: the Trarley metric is 4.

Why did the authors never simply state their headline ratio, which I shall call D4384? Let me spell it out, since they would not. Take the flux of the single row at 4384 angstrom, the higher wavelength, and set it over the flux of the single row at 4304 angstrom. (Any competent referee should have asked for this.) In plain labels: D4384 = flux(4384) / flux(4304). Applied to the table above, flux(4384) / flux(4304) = 1.35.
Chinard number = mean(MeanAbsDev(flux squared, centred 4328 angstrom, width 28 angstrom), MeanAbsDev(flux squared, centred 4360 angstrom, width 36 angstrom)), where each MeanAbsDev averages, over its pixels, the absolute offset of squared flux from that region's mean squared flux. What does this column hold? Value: 163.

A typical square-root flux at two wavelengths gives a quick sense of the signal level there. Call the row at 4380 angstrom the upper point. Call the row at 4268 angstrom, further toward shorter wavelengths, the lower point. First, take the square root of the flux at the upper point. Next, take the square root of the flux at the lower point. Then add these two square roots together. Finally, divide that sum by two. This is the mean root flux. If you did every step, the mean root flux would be 5.47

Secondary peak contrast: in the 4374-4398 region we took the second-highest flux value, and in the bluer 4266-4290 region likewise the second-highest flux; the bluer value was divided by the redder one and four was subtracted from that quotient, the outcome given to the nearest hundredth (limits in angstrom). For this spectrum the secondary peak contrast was -3.15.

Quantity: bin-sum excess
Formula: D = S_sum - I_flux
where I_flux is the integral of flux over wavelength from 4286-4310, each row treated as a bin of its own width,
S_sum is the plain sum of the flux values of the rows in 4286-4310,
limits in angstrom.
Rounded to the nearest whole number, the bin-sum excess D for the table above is -430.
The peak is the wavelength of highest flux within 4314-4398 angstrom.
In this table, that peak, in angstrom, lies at 4360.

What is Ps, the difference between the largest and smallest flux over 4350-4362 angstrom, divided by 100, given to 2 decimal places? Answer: 0.04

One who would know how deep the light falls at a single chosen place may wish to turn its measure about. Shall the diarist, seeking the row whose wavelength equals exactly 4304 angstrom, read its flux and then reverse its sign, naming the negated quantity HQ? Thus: -23.1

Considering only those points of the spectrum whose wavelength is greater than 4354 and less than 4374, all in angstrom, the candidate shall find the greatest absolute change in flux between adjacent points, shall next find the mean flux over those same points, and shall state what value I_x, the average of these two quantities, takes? 20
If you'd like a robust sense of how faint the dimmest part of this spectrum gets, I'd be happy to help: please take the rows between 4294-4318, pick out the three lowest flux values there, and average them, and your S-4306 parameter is 21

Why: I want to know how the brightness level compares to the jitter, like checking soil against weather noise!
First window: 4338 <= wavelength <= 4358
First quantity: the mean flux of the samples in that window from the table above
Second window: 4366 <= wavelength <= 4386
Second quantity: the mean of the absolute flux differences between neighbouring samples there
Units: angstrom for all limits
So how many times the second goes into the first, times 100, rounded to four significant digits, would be 1340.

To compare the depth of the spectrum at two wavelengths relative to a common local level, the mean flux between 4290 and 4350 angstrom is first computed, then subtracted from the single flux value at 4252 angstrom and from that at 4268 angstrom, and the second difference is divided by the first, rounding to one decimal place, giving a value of -1.0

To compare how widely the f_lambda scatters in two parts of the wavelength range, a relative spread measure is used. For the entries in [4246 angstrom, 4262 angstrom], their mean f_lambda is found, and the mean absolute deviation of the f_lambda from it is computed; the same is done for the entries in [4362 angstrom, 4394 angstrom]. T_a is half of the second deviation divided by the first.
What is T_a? 0.52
